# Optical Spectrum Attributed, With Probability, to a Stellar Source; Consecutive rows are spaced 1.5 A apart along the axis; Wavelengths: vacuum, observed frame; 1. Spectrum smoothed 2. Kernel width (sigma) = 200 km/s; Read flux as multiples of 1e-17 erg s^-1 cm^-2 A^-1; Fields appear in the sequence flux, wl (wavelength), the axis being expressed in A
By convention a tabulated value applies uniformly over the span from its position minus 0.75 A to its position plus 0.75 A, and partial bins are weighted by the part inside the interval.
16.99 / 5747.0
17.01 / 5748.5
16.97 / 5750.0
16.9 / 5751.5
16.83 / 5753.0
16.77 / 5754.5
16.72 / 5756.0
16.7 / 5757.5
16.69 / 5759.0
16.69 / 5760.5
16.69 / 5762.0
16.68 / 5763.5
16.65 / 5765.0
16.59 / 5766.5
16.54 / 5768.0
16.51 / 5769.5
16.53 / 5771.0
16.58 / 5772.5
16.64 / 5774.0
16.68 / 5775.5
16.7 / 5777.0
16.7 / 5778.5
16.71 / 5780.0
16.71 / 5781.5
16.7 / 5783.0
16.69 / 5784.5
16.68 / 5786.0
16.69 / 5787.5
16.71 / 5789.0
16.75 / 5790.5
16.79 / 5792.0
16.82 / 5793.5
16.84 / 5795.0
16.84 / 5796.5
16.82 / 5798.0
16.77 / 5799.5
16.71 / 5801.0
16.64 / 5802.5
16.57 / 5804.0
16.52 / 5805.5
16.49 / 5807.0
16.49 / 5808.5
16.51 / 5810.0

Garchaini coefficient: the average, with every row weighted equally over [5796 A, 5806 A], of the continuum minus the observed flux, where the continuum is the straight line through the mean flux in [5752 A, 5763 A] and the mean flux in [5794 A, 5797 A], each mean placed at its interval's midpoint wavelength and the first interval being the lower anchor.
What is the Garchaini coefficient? 0.16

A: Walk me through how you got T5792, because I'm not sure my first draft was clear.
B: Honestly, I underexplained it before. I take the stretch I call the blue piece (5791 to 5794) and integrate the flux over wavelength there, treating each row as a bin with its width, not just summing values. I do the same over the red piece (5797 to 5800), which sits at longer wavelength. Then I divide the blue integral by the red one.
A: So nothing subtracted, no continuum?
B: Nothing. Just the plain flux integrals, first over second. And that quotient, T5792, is 1.00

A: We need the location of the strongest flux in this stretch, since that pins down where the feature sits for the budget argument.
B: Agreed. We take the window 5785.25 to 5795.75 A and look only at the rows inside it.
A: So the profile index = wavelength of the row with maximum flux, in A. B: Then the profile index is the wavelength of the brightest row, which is 5795.0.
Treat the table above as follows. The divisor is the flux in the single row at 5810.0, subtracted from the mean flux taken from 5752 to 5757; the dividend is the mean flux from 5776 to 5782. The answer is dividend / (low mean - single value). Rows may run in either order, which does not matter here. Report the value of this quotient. 63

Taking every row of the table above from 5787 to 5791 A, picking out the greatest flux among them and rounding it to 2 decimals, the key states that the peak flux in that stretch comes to 16.75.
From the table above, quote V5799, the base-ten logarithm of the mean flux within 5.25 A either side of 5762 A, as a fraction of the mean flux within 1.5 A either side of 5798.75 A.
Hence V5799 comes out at -0.0032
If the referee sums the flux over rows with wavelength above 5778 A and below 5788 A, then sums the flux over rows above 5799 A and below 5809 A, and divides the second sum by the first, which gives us 0.994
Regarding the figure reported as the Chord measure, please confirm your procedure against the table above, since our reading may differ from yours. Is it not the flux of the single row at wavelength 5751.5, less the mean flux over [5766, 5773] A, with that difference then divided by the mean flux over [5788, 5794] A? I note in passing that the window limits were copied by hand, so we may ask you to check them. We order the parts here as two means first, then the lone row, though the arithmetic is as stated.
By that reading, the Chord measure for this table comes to 0.021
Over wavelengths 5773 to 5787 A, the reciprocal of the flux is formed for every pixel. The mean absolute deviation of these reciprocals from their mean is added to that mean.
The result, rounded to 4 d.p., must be 0.0600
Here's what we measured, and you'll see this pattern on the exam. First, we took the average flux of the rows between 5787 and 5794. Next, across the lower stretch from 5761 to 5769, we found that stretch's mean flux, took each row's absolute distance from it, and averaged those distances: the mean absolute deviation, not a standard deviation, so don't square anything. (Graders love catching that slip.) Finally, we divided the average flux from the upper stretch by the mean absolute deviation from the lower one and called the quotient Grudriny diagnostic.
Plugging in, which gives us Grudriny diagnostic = 322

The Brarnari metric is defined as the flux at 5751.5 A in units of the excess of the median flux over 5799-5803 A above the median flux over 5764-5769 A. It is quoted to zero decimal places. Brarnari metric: 141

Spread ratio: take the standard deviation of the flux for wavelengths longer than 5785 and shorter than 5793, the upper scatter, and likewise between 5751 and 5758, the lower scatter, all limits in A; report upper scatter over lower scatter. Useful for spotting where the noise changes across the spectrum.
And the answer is 0.6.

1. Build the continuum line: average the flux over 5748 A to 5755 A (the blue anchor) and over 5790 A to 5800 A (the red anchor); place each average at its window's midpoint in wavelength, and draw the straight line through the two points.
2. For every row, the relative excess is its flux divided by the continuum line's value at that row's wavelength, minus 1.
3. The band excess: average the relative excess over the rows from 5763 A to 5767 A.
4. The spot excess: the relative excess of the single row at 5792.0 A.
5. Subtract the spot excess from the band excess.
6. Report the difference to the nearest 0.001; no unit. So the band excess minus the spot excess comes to -0.012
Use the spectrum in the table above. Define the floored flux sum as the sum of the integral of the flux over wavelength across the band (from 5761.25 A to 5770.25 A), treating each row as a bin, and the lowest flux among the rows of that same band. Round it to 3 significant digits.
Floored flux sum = 166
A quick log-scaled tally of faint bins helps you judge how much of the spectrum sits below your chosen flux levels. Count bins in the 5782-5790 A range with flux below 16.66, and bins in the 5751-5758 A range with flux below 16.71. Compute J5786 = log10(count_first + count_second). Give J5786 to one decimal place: 0.0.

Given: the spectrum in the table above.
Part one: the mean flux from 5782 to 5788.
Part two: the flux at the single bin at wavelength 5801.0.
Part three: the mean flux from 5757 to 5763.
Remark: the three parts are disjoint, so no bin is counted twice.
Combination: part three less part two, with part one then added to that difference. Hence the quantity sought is 16.7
